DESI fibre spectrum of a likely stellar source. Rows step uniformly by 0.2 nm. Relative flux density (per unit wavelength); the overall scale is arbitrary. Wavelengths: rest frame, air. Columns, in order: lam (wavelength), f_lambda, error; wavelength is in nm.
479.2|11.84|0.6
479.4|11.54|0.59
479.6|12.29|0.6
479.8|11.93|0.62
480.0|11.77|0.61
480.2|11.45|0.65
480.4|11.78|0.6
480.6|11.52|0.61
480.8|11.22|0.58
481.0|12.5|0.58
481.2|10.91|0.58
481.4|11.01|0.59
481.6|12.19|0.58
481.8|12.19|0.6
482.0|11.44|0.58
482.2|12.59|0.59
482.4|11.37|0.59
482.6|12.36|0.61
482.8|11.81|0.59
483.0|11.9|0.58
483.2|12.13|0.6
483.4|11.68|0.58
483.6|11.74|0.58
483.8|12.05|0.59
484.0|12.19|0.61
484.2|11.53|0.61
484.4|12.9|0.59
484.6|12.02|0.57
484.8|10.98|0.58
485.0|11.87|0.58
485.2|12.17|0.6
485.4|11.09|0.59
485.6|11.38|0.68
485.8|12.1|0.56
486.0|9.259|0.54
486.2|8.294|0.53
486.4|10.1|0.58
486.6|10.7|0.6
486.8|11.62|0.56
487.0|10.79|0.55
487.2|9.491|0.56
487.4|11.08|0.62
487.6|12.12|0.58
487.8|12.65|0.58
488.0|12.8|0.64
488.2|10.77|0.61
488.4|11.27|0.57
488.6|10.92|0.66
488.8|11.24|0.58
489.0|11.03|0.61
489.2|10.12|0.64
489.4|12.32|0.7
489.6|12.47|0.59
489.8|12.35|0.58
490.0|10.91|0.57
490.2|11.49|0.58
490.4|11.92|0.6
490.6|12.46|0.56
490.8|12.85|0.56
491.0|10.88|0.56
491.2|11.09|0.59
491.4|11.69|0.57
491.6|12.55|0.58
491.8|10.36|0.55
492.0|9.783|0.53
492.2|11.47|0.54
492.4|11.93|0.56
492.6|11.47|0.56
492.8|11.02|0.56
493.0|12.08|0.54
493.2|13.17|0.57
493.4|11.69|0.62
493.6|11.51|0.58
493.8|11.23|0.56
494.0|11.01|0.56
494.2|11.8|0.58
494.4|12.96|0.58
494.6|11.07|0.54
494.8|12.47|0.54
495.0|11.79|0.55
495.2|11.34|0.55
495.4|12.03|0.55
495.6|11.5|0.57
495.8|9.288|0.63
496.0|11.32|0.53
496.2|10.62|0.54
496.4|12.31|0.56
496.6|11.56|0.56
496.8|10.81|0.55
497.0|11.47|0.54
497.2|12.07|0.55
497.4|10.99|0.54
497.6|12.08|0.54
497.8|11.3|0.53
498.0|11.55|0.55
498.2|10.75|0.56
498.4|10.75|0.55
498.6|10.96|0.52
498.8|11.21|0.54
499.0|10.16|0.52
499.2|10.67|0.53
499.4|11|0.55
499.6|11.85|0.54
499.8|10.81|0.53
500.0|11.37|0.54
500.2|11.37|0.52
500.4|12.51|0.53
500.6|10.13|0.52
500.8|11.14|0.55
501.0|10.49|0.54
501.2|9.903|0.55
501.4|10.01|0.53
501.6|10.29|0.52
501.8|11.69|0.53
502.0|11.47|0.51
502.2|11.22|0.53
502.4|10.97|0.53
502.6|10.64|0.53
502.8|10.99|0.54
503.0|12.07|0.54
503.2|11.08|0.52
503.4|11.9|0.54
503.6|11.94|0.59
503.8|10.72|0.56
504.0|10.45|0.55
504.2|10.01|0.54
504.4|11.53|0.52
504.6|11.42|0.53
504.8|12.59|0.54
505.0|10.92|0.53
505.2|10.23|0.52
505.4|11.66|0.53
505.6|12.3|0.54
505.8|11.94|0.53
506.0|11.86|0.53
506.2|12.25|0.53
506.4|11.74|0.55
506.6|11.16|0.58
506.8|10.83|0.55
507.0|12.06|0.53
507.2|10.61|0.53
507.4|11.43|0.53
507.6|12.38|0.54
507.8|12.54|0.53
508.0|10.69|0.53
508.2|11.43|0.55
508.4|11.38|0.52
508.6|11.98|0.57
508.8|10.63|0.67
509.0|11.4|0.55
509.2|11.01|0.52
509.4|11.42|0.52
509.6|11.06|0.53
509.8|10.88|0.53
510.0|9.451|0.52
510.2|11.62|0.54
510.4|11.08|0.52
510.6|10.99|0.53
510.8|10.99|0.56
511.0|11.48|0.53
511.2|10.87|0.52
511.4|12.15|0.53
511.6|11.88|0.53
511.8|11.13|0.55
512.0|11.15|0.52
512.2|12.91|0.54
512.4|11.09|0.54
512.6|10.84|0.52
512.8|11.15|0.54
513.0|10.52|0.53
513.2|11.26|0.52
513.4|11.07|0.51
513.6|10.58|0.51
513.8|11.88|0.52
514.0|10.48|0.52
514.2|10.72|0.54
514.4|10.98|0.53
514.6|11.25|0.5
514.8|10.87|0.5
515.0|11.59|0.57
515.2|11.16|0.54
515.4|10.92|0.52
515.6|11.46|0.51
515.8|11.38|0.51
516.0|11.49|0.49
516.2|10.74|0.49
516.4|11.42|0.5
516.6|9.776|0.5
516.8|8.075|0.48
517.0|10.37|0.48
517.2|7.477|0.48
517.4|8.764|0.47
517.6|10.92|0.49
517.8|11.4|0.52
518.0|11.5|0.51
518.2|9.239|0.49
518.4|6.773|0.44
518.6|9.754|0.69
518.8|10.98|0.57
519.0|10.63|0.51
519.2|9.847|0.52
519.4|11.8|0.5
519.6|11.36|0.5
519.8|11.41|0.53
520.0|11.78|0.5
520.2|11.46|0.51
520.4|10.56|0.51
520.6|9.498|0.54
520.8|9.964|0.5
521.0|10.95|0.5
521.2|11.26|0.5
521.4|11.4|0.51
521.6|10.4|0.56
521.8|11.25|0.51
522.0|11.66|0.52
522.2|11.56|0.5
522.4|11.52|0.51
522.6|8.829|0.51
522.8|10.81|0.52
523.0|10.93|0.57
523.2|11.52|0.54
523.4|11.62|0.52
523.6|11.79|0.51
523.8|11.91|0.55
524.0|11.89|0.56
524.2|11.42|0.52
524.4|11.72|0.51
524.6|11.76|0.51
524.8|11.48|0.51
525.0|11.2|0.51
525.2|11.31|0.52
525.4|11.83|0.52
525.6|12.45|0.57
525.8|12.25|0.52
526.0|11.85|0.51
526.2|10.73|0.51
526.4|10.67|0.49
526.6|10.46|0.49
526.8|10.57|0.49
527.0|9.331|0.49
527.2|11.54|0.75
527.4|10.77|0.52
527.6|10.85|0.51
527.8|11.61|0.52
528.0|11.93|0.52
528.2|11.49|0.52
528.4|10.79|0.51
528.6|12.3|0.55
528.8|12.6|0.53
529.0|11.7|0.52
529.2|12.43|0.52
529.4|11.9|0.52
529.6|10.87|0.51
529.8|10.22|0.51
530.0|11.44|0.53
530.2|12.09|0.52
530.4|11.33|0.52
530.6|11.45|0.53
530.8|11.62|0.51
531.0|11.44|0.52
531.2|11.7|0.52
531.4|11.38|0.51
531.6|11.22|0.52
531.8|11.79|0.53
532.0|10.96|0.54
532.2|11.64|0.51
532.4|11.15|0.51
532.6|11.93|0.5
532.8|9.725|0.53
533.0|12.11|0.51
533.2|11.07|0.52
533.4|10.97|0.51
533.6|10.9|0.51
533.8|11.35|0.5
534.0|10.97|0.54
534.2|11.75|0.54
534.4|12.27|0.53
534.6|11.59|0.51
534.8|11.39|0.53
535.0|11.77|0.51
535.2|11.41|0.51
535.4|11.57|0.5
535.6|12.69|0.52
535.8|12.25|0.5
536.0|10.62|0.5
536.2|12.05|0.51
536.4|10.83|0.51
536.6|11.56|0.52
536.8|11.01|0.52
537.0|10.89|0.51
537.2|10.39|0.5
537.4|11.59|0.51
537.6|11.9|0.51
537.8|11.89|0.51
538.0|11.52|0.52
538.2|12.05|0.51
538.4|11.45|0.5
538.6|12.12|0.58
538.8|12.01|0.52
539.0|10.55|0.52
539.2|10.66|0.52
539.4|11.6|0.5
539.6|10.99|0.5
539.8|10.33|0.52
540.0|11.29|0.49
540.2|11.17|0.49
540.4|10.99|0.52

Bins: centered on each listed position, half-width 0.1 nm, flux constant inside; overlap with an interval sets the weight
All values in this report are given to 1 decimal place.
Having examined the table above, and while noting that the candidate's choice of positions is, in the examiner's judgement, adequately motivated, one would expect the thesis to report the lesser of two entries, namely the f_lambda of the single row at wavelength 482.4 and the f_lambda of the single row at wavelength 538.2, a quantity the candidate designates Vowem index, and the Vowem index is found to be 11.4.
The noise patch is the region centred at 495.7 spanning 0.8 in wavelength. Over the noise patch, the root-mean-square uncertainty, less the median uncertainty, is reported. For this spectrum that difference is 0.0112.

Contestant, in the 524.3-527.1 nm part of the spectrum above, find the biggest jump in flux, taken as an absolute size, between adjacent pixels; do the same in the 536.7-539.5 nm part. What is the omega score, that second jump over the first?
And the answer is 1.2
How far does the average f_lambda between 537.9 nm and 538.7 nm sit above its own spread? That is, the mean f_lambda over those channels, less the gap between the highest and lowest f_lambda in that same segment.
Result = 11.1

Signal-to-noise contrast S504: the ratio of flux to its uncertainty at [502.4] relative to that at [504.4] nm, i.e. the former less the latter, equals -1.5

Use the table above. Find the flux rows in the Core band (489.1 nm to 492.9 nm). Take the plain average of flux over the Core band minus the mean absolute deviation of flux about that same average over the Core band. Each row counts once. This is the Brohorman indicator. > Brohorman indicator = 10.8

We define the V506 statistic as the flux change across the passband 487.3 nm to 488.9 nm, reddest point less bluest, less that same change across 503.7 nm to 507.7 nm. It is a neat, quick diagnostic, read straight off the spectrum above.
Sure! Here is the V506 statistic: -1.5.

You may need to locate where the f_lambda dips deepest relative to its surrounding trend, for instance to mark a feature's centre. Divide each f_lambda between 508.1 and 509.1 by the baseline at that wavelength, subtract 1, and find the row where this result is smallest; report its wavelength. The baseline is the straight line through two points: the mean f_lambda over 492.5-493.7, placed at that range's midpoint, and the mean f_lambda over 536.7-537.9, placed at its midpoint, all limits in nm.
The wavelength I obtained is 508.8 nm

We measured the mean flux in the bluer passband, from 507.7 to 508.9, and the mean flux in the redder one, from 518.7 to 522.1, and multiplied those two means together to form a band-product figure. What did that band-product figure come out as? 125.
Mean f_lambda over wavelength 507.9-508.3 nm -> 11.1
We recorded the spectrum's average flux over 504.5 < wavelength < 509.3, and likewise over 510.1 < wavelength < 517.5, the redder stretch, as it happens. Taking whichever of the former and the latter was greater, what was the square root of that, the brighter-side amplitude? 3.39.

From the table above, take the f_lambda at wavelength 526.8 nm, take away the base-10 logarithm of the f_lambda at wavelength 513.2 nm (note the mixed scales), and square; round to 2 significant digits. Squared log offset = 91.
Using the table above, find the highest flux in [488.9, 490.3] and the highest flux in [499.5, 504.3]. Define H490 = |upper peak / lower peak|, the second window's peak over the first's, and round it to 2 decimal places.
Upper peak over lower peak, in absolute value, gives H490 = 1.00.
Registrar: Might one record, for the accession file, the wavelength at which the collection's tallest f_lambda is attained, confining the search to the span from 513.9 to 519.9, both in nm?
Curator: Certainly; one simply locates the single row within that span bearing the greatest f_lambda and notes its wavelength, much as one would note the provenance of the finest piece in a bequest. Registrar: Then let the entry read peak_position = 519.4 nm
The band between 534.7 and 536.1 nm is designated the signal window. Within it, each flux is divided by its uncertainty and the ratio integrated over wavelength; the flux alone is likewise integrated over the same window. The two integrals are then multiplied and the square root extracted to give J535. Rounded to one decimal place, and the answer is 22.9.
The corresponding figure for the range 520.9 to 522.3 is 21.9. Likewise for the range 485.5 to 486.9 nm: 19.3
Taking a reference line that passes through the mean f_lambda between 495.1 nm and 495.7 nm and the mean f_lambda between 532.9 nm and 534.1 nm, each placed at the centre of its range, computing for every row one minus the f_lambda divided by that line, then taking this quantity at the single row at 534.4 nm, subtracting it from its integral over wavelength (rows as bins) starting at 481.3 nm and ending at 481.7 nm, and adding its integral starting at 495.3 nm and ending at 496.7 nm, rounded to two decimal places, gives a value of 0.15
